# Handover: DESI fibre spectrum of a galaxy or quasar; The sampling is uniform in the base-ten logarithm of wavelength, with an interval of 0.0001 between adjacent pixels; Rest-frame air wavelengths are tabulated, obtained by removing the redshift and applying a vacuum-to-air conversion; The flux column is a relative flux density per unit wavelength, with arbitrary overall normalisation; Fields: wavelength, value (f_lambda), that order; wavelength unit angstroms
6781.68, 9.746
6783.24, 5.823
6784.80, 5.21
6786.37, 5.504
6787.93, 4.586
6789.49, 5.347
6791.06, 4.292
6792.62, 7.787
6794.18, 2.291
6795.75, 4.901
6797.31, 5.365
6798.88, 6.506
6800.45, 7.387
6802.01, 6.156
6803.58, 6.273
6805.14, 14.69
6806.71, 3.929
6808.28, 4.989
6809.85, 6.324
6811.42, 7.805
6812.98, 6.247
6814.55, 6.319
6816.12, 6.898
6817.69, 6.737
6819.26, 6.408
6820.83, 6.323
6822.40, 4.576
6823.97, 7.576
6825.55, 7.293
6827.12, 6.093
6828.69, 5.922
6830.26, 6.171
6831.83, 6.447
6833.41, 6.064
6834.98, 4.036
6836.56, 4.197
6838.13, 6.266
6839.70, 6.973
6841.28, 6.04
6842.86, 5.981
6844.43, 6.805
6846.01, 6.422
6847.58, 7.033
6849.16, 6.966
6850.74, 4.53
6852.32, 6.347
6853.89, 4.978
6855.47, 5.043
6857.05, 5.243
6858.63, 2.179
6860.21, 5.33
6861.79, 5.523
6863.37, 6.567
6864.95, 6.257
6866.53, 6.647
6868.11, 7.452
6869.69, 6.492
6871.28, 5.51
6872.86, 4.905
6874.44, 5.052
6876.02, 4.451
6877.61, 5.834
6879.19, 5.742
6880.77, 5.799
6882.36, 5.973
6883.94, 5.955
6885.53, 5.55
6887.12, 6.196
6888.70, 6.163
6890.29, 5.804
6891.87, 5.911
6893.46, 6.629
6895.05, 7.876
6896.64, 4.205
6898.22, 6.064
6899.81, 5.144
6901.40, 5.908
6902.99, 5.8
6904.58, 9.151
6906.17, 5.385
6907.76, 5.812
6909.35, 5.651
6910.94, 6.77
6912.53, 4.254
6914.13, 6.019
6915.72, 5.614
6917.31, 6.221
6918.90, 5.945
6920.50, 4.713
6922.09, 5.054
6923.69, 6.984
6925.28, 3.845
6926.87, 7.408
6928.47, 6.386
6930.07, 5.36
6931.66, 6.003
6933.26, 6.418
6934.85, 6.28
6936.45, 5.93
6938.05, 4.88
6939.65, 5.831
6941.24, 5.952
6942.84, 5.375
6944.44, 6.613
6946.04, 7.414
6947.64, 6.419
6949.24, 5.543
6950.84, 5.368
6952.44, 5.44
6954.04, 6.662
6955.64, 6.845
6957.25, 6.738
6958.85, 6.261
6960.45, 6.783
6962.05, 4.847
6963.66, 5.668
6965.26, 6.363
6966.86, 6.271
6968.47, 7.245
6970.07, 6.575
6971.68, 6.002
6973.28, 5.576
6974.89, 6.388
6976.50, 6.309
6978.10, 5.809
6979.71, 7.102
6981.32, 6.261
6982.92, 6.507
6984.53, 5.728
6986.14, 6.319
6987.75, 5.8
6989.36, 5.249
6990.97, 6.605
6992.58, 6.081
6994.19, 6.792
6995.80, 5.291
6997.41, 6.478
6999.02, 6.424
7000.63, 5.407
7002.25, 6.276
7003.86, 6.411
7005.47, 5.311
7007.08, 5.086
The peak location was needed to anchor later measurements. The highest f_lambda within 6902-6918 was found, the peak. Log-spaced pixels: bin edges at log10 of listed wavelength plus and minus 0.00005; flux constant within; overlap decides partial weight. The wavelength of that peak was 6904.58 angstroms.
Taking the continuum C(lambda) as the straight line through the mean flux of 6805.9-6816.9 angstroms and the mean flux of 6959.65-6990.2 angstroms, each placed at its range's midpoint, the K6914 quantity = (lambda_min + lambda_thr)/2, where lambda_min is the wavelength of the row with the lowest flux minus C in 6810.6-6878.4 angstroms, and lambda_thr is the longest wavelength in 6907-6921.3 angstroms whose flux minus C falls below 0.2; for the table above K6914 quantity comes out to 6889.6 angstroms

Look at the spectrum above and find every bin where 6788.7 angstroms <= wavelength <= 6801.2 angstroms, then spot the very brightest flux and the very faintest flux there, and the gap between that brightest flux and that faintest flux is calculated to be 5.5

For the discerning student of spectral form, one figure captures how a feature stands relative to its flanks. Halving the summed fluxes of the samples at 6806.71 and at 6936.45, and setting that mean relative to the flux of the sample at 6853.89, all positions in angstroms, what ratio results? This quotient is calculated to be 0.99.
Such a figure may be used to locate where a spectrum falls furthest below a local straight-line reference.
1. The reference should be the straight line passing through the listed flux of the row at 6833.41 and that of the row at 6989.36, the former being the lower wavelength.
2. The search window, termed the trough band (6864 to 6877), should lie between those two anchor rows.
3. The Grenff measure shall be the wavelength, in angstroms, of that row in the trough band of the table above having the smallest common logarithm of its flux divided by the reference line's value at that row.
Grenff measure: 6876.02 angstroms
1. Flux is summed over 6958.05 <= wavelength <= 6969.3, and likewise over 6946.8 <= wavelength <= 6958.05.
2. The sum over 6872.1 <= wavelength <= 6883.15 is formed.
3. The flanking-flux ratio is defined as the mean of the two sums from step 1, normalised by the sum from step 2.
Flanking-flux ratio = 1.14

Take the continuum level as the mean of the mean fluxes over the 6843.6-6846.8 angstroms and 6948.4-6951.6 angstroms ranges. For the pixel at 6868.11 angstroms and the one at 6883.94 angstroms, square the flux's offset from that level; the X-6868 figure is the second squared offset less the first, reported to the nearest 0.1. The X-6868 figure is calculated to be -2.0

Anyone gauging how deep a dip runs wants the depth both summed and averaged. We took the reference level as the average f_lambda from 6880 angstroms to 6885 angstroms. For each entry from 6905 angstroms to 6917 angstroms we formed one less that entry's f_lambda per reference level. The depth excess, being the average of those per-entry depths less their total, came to -0.27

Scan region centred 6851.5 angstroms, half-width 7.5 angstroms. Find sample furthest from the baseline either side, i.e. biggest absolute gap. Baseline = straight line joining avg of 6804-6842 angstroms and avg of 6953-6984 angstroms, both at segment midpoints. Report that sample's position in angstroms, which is 6858.63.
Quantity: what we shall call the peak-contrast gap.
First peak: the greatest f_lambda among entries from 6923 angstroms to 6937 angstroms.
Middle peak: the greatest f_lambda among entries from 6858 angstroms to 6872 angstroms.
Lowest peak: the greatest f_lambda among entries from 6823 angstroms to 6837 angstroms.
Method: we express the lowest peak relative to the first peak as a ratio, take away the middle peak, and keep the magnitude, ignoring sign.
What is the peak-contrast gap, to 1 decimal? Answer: 6.4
